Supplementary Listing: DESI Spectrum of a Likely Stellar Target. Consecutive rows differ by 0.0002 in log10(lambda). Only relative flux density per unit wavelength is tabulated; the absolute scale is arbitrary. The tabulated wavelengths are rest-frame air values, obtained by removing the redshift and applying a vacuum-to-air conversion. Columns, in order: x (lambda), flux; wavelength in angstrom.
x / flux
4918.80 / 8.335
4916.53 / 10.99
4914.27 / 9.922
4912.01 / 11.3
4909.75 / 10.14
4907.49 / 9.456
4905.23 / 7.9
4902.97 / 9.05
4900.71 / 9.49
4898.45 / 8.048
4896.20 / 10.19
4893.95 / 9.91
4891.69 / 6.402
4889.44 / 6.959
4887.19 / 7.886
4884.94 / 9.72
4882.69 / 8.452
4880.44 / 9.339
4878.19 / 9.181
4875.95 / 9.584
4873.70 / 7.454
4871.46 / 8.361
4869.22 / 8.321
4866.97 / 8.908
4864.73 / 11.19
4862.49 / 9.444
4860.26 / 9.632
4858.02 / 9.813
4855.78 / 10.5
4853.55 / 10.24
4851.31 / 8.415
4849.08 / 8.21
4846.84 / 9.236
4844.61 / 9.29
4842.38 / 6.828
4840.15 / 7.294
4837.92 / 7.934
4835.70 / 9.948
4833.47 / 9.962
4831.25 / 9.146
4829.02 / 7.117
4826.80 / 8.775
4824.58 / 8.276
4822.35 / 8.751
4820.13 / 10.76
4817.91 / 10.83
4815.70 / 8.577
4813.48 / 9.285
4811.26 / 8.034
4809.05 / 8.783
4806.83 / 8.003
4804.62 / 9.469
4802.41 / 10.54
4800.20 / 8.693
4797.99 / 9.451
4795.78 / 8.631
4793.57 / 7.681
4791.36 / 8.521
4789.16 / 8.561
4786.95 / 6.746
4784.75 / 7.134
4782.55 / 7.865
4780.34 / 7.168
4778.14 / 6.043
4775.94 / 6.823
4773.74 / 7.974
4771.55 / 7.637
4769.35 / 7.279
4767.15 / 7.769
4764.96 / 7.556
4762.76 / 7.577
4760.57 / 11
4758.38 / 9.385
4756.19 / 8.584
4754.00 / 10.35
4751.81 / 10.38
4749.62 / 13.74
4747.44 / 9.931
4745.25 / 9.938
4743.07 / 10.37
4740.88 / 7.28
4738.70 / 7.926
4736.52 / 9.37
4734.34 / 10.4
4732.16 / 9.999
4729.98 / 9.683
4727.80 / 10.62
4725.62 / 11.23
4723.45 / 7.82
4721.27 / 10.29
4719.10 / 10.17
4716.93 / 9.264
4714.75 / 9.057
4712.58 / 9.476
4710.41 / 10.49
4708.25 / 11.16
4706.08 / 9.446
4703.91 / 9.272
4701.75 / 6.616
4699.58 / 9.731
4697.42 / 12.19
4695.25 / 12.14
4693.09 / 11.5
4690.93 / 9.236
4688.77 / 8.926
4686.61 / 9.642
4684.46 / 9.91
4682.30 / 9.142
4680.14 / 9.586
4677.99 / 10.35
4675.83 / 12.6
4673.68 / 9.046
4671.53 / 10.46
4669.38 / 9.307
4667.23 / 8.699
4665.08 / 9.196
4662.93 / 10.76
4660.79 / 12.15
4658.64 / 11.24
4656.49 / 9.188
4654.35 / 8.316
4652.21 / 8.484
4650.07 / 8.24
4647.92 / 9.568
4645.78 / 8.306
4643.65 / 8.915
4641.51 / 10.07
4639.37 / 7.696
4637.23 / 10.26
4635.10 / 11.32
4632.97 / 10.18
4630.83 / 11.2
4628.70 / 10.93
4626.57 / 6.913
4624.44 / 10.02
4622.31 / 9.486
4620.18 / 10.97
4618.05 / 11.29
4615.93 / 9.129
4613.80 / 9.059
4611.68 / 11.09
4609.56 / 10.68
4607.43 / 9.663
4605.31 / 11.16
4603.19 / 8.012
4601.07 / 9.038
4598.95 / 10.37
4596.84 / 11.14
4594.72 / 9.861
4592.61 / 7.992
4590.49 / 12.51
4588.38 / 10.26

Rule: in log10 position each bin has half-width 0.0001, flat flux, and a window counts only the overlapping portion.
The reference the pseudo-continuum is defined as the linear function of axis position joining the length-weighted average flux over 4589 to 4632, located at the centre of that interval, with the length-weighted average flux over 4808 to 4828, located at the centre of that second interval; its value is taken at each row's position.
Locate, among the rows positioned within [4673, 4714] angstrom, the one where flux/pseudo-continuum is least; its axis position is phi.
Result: 4701.75 angstrom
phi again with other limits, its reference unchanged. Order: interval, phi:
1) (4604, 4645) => 4626.57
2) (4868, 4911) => 4891.69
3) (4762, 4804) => 4778.14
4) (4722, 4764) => 4740.88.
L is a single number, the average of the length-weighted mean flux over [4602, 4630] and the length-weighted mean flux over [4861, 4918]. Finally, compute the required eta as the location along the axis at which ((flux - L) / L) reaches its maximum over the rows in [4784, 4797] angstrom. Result 4795.78 angstrom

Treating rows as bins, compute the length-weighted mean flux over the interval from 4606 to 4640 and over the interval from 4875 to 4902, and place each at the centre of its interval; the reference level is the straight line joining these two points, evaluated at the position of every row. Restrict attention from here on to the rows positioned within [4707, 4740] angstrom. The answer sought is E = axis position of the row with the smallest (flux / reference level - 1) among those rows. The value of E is 4723.45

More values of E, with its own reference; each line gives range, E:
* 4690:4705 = 4701.75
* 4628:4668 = 4639.37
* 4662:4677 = 4667.23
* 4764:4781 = 4778.14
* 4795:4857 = 4842.38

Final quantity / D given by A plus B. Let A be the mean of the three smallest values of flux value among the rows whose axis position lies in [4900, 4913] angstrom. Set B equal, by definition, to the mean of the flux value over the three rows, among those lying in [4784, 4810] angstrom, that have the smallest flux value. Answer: 16.0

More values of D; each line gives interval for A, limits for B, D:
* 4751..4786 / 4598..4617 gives 15.4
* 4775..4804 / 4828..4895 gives 13.3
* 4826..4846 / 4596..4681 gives 14.6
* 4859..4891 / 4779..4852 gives 14.3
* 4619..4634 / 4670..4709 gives 17.0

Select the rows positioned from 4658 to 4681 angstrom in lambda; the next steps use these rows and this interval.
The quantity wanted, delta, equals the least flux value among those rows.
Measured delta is 8.699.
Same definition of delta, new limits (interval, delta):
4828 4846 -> 6.828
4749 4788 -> 6.043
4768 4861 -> 6.043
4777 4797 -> 6.043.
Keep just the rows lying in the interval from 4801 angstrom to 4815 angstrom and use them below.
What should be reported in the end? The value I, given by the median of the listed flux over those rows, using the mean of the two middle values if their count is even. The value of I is 9.0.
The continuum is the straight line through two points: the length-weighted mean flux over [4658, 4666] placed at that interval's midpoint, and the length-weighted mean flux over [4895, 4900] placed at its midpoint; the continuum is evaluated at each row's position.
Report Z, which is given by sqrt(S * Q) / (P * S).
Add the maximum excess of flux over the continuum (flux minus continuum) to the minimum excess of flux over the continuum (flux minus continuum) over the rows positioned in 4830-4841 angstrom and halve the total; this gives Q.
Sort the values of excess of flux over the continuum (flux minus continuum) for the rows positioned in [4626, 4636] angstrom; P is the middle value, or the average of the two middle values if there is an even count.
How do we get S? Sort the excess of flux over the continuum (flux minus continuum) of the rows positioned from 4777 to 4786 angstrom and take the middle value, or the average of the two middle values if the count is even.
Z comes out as 3.8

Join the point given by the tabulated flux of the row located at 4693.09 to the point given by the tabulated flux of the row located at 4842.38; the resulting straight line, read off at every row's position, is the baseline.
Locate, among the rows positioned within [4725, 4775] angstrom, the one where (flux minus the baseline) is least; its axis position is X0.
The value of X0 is 4740.88 angstrom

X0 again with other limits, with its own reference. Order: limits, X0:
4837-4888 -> 4842.38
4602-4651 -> 4626.57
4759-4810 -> 4778.14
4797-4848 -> 4829.02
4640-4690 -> 4645.78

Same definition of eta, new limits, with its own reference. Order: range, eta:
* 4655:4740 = 4675.83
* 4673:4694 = 4675.83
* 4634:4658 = 4635.10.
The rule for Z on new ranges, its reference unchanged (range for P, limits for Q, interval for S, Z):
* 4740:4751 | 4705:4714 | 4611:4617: 1.1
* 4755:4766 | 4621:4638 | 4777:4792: 0.5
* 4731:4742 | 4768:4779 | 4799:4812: 1.8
